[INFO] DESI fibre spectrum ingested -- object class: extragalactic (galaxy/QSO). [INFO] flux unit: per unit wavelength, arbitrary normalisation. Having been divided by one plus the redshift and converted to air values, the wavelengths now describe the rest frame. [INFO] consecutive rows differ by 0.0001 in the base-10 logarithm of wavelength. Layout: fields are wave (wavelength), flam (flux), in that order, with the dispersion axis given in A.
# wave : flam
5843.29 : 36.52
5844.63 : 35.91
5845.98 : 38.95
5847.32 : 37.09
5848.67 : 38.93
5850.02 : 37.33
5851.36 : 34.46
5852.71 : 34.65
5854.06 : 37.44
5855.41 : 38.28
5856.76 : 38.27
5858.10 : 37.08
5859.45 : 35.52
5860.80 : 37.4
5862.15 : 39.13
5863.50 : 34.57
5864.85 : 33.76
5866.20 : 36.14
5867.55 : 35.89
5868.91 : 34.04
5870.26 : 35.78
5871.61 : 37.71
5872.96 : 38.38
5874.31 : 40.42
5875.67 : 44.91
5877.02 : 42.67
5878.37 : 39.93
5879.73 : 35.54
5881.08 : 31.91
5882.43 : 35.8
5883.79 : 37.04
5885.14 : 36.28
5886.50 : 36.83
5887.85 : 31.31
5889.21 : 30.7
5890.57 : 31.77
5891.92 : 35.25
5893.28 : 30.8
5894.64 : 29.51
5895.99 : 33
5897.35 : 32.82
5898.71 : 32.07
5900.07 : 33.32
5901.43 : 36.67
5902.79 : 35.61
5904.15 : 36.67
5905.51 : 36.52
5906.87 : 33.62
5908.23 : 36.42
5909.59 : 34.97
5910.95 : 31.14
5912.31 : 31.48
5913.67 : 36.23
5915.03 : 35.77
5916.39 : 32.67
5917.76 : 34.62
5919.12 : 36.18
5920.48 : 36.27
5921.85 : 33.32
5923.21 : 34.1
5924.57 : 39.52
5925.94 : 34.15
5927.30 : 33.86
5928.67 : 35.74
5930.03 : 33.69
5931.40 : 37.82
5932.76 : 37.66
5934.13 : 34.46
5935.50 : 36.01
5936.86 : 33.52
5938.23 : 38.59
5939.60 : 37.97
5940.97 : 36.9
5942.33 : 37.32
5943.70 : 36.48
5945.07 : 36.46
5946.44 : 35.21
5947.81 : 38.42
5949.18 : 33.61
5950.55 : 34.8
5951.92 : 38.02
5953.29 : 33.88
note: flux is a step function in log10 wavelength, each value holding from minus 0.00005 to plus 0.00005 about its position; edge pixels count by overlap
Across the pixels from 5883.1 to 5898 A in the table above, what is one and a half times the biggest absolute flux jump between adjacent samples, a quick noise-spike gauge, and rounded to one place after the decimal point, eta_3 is 8.3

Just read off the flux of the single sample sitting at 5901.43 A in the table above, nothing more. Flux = 36.67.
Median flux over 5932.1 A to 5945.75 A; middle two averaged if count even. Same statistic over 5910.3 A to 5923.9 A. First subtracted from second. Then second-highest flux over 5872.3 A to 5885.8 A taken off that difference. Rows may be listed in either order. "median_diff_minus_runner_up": -45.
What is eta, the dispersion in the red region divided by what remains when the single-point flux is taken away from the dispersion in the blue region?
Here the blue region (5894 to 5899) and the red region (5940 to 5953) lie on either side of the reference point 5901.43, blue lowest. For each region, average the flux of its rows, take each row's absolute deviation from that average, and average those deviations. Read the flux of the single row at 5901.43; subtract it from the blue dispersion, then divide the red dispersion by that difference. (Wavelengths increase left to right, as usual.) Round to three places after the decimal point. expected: -0.034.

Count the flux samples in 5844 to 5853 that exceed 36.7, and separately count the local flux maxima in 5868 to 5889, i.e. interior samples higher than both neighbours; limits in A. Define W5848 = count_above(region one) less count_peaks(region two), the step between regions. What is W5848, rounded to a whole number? 1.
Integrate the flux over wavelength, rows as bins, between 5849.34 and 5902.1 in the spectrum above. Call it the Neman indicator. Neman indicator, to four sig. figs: 1886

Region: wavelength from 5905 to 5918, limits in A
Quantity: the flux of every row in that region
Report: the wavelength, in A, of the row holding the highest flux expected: 5905.51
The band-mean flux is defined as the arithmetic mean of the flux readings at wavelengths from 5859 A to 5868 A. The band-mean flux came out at 36.1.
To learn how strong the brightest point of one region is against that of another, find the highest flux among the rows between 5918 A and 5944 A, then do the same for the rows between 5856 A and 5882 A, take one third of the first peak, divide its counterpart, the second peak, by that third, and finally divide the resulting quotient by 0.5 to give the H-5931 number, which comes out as 6.8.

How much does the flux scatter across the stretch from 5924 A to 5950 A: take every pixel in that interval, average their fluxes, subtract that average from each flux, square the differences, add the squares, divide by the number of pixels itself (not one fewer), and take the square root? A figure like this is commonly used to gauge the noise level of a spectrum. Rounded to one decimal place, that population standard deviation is 1.9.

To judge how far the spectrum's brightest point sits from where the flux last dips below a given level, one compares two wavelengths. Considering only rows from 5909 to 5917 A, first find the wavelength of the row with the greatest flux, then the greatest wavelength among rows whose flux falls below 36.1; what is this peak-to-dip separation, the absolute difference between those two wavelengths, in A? 2.7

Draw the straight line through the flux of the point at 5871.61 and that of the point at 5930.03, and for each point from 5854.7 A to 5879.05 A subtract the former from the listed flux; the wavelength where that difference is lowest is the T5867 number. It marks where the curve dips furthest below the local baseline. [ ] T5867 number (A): 5864.85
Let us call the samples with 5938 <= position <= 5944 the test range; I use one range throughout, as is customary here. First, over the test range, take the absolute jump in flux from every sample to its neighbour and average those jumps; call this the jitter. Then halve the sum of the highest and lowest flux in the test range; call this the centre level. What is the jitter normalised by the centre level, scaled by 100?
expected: 2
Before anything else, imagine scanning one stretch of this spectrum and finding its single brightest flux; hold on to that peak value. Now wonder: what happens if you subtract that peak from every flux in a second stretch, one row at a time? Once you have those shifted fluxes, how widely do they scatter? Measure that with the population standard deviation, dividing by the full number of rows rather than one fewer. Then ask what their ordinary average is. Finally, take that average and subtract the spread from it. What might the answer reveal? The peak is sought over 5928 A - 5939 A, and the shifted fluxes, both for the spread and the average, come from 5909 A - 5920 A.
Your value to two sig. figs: -6.4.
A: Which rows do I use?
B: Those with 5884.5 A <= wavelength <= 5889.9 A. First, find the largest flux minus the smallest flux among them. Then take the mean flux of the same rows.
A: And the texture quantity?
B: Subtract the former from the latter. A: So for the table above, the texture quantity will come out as 28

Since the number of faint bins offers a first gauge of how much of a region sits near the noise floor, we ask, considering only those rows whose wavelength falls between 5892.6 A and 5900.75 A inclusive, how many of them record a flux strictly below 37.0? 6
